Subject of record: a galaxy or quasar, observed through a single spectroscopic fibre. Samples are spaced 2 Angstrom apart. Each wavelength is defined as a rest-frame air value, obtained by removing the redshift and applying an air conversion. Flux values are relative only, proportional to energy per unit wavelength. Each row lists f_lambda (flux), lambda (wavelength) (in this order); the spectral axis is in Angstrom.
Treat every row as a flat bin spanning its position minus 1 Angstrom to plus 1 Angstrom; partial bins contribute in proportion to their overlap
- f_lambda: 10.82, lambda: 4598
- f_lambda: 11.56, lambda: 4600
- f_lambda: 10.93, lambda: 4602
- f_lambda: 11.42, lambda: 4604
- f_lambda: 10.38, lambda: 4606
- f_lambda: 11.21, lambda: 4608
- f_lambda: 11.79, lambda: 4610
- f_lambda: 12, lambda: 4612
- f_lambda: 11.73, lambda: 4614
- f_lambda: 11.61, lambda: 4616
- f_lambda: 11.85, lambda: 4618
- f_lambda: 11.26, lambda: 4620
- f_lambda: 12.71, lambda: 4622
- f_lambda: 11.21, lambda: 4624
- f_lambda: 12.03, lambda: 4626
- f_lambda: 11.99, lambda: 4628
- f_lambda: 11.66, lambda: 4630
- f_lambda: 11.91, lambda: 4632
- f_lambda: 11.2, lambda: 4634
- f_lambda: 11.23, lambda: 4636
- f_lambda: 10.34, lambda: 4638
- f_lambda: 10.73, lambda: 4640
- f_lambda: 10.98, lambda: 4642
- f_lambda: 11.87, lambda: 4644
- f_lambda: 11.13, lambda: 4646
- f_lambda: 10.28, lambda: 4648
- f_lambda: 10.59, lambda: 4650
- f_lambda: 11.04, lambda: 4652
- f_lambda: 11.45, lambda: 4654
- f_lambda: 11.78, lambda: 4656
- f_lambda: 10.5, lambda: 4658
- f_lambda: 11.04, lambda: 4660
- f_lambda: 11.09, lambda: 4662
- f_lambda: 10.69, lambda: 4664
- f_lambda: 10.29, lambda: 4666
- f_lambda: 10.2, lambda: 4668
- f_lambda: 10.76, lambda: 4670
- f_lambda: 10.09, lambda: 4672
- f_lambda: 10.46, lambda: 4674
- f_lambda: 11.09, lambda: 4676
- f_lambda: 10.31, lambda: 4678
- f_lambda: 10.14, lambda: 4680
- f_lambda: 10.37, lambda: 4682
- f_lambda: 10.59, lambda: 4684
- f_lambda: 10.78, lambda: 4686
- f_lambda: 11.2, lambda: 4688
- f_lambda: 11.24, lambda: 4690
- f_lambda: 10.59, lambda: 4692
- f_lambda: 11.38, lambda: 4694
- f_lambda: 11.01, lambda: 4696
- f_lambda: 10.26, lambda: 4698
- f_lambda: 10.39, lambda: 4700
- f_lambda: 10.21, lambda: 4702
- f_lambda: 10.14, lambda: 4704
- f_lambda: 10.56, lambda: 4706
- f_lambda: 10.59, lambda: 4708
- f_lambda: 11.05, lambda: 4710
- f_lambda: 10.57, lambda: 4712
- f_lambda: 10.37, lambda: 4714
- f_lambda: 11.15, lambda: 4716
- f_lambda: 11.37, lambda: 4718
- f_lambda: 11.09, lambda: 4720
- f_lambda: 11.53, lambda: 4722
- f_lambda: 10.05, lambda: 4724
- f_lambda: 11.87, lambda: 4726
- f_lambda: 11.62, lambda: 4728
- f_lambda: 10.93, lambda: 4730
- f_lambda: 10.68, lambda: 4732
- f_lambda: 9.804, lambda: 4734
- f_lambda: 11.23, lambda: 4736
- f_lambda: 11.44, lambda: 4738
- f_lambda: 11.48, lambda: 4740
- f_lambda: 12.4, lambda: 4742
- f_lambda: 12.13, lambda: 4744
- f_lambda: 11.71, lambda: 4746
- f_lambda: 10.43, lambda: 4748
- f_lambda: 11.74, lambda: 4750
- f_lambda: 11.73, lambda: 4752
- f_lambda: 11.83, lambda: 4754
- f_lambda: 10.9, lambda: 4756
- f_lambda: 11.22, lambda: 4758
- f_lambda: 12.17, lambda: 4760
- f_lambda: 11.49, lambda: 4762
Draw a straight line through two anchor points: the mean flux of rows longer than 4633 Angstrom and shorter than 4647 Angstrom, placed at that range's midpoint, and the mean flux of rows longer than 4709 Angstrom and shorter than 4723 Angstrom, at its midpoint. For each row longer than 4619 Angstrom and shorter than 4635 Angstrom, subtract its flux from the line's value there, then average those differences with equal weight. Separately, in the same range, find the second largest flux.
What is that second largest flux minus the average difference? 12.7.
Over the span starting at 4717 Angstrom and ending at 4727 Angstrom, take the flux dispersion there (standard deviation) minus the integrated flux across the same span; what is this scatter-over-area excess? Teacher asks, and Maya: -111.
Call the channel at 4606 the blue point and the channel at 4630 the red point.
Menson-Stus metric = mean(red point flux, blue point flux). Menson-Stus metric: 11.0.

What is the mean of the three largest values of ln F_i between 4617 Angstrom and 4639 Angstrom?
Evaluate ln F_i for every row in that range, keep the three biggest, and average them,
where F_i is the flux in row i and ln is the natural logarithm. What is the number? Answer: 2.50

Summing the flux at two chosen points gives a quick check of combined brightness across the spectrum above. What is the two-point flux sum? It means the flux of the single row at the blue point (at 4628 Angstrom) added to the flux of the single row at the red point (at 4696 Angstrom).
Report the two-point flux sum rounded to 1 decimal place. 23.0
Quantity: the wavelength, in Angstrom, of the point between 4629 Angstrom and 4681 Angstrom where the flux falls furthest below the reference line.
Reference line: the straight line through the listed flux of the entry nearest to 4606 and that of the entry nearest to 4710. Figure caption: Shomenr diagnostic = 4680 Angstrom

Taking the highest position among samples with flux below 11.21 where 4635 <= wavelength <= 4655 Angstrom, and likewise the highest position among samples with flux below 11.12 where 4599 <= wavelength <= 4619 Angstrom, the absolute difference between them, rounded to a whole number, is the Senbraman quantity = 46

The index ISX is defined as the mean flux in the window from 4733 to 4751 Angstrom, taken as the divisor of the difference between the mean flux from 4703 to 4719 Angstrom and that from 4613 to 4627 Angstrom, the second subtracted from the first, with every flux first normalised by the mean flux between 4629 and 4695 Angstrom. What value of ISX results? -0.092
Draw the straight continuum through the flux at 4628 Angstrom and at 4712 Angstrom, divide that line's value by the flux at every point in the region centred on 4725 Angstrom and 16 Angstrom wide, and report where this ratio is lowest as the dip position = 4726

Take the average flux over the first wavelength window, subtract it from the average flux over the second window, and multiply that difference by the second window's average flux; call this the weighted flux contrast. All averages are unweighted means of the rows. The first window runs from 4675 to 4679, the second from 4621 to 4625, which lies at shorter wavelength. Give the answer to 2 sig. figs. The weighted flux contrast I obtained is 15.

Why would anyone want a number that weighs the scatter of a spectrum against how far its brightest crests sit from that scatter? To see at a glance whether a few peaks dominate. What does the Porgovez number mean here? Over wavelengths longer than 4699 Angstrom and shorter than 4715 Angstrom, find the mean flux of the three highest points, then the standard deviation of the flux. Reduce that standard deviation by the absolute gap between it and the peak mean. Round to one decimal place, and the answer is -10.2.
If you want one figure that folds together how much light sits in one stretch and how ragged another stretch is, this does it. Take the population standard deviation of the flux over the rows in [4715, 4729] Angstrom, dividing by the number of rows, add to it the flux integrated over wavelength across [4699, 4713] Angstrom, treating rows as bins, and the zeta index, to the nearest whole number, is 148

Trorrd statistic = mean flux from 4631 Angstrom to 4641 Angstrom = 11.08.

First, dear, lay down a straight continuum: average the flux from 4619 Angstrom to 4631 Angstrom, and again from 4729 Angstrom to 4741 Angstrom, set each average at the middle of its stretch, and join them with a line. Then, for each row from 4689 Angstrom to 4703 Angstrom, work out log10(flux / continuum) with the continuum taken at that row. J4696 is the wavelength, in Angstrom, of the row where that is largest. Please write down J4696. 4694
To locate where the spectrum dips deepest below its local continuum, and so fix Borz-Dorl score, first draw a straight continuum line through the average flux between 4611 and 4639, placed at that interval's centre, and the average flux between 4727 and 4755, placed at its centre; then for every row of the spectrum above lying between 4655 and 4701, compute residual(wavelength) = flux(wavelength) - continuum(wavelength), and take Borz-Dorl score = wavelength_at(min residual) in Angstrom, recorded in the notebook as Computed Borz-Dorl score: 4672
